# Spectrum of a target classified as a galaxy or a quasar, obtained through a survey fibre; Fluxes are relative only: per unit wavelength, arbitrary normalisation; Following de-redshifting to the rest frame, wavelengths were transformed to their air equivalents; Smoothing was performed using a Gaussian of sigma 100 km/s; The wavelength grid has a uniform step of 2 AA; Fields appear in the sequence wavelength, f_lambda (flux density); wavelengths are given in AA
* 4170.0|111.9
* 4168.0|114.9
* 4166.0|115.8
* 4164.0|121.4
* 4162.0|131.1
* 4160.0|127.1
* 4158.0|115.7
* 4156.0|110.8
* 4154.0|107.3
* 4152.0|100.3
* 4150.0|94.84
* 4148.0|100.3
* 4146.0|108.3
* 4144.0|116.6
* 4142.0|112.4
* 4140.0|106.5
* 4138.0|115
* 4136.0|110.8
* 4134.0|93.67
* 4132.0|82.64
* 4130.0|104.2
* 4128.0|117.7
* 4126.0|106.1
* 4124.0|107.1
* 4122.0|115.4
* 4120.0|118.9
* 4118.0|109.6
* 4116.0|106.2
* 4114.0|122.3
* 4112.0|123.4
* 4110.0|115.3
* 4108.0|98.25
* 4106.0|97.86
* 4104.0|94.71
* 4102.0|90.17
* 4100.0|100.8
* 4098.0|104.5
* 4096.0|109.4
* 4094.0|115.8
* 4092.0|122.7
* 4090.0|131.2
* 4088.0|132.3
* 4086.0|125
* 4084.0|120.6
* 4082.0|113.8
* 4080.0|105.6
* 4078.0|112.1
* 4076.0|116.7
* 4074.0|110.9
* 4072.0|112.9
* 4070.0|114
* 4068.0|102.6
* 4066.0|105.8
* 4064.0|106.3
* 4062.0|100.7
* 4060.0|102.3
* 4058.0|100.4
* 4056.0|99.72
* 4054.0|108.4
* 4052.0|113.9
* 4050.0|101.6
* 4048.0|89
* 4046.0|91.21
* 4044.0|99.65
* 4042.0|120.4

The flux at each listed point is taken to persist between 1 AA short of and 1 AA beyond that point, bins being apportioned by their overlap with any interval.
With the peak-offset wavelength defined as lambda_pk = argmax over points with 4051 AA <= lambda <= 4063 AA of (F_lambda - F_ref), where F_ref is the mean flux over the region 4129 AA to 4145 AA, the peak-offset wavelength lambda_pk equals 4052.0 AA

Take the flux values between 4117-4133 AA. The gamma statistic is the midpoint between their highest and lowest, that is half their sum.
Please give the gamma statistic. 101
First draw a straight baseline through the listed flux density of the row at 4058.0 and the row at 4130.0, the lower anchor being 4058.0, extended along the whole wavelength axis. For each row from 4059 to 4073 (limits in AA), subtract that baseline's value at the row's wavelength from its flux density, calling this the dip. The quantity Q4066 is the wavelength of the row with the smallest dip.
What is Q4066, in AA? 4062.0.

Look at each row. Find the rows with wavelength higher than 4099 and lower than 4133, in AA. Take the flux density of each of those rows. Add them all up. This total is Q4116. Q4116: 1811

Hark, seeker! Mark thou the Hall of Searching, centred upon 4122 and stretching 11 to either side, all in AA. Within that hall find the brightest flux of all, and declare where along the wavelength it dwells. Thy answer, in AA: 4112.0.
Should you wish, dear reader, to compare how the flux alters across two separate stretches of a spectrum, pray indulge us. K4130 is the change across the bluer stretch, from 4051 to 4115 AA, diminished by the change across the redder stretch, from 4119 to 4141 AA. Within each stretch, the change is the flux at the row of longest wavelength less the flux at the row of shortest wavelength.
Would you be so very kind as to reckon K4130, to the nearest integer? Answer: 21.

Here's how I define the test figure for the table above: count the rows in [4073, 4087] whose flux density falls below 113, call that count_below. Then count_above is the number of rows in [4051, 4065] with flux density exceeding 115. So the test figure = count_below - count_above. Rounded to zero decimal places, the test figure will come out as 3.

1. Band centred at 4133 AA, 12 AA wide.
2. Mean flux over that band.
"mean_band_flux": 104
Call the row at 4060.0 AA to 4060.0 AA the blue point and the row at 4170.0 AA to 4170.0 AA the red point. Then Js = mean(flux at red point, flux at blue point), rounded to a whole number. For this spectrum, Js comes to 107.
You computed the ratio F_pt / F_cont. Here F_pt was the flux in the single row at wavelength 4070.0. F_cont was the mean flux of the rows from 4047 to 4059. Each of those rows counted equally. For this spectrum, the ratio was 1.12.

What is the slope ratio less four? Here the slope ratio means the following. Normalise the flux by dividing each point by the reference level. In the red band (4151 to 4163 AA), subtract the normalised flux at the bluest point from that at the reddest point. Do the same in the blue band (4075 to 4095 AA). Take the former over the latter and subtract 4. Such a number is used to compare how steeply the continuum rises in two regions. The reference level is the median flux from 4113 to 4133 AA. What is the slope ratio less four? -38.2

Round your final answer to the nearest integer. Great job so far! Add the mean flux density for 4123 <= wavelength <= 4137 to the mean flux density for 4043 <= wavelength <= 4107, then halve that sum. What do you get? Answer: 106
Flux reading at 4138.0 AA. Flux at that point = 115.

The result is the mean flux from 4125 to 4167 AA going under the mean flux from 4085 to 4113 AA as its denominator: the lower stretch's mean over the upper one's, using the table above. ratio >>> 1.02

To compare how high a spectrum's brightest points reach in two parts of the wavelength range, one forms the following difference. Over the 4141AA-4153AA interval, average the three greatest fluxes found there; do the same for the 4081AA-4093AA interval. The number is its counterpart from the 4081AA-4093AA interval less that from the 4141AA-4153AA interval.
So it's 17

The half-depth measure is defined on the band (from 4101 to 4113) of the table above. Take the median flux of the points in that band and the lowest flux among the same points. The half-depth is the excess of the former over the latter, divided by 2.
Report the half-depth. 4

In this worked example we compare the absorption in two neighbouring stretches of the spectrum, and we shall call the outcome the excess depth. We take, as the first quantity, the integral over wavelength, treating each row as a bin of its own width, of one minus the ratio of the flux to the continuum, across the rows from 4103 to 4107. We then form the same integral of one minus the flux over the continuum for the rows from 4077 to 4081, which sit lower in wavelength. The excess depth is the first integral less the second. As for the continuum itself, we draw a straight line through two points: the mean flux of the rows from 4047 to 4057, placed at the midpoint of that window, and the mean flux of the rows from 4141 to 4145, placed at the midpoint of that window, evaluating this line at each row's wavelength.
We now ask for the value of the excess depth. 0.6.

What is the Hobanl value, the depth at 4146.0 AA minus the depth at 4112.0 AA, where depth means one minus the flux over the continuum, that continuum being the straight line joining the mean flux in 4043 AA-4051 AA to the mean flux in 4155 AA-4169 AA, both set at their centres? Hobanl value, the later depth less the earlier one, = 0.20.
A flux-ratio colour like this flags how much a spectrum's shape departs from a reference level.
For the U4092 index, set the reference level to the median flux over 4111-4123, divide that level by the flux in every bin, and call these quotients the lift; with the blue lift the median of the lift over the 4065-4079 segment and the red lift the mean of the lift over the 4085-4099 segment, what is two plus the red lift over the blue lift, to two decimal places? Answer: 2.94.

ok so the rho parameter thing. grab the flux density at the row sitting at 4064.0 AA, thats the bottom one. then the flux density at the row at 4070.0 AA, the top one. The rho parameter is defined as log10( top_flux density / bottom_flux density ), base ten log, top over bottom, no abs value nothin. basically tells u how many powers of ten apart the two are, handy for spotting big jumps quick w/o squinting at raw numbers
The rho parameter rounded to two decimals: 0.03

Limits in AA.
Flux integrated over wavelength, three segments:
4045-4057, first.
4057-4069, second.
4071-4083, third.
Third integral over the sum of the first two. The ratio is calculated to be 0.550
